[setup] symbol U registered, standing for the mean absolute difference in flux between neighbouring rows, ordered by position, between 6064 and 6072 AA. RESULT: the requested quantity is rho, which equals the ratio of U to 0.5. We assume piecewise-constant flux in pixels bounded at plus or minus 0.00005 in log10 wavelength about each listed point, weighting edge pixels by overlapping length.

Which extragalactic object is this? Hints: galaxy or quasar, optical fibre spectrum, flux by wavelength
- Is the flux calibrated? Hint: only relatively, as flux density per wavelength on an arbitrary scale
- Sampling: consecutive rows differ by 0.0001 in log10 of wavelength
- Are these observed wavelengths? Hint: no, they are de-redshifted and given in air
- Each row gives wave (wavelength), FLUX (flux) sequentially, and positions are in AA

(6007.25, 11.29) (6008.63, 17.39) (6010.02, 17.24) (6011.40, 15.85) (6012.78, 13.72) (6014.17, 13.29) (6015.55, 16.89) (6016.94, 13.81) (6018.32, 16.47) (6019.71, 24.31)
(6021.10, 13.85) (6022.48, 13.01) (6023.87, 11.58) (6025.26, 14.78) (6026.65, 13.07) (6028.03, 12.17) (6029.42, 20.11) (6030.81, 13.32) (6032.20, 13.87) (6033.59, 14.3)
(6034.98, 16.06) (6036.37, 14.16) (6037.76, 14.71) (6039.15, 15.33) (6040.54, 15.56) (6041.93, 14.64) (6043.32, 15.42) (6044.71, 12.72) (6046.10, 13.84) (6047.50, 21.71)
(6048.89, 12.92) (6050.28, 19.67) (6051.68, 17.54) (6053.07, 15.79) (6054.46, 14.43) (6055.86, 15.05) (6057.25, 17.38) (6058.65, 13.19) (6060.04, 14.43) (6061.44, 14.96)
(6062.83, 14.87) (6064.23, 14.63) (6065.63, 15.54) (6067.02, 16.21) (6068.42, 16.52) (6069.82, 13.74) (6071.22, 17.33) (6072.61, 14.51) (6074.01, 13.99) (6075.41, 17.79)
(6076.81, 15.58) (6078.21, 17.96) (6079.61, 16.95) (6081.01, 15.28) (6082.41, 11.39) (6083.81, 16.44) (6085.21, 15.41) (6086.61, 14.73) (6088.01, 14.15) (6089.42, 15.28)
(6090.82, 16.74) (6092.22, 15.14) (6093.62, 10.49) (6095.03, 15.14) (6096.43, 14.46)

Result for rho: 3.3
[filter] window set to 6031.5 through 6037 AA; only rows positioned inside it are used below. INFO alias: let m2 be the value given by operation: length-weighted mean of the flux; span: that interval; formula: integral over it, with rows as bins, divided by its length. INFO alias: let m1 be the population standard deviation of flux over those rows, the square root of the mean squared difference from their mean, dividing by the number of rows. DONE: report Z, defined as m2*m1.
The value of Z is 13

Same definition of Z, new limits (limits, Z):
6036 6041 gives 8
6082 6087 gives 28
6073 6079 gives 27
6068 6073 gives 23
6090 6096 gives 34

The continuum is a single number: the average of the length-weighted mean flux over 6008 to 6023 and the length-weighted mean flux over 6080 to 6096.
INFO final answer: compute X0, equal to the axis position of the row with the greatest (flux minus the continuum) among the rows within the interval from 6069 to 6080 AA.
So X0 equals 6078.21 AA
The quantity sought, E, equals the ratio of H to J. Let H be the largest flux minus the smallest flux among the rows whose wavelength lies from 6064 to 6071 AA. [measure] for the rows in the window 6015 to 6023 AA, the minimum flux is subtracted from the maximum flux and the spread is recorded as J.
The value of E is 0.2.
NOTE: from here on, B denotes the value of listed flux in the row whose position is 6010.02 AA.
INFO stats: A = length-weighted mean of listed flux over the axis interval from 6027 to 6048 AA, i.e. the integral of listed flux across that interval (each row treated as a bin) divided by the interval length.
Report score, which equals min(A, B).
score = 15.1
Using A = 15.1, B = 17.24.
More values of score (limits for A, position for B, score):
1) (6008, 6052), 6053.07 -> 15.4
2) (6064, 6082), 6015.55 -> 15.8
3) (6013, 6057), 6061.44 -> 15.0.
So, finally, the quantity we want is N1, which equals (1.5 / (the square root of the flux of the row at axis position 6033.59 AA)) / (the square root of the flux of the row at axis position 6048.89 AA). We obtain 0.110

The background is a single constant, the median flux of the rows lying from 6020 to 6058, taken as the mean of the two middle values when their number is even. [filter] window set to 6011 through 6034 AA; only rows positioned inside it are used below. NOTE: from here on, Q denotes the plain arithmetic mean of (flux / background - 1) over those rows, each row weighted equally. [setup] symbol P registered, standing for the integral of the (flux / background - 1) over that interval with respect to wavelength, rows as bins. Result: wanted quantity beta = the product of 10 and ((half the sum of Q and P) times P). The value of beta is 1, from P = 0.50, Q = 0.022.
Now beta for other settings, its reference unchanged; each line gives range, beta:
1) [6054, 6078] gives 7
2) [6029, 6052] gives 11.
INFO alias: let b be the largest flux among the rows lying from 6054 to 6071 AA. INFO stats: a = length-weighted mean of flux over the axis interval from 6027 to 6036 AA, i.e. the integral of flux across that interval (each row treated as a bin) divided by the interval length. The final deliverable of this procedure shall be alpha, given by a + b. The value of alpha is 32.3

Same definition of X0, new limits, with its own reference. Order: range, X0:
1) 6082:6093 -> 6090.82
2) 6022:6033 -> 6029.42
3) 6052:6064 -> 6057.25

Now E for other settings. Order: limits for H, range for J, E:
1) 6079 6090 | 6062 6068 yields 3.5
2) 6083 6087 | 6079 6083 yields 0.3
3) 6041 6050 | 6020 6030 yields 1.1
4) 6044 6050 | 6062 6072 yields 2.5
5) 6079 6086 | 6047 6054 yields 0.6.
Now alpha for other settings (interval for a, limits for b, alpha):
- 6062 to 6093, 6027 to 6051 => 37.2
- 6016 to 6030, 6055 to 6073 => 32.7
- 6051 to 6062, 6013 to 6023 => 39.7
